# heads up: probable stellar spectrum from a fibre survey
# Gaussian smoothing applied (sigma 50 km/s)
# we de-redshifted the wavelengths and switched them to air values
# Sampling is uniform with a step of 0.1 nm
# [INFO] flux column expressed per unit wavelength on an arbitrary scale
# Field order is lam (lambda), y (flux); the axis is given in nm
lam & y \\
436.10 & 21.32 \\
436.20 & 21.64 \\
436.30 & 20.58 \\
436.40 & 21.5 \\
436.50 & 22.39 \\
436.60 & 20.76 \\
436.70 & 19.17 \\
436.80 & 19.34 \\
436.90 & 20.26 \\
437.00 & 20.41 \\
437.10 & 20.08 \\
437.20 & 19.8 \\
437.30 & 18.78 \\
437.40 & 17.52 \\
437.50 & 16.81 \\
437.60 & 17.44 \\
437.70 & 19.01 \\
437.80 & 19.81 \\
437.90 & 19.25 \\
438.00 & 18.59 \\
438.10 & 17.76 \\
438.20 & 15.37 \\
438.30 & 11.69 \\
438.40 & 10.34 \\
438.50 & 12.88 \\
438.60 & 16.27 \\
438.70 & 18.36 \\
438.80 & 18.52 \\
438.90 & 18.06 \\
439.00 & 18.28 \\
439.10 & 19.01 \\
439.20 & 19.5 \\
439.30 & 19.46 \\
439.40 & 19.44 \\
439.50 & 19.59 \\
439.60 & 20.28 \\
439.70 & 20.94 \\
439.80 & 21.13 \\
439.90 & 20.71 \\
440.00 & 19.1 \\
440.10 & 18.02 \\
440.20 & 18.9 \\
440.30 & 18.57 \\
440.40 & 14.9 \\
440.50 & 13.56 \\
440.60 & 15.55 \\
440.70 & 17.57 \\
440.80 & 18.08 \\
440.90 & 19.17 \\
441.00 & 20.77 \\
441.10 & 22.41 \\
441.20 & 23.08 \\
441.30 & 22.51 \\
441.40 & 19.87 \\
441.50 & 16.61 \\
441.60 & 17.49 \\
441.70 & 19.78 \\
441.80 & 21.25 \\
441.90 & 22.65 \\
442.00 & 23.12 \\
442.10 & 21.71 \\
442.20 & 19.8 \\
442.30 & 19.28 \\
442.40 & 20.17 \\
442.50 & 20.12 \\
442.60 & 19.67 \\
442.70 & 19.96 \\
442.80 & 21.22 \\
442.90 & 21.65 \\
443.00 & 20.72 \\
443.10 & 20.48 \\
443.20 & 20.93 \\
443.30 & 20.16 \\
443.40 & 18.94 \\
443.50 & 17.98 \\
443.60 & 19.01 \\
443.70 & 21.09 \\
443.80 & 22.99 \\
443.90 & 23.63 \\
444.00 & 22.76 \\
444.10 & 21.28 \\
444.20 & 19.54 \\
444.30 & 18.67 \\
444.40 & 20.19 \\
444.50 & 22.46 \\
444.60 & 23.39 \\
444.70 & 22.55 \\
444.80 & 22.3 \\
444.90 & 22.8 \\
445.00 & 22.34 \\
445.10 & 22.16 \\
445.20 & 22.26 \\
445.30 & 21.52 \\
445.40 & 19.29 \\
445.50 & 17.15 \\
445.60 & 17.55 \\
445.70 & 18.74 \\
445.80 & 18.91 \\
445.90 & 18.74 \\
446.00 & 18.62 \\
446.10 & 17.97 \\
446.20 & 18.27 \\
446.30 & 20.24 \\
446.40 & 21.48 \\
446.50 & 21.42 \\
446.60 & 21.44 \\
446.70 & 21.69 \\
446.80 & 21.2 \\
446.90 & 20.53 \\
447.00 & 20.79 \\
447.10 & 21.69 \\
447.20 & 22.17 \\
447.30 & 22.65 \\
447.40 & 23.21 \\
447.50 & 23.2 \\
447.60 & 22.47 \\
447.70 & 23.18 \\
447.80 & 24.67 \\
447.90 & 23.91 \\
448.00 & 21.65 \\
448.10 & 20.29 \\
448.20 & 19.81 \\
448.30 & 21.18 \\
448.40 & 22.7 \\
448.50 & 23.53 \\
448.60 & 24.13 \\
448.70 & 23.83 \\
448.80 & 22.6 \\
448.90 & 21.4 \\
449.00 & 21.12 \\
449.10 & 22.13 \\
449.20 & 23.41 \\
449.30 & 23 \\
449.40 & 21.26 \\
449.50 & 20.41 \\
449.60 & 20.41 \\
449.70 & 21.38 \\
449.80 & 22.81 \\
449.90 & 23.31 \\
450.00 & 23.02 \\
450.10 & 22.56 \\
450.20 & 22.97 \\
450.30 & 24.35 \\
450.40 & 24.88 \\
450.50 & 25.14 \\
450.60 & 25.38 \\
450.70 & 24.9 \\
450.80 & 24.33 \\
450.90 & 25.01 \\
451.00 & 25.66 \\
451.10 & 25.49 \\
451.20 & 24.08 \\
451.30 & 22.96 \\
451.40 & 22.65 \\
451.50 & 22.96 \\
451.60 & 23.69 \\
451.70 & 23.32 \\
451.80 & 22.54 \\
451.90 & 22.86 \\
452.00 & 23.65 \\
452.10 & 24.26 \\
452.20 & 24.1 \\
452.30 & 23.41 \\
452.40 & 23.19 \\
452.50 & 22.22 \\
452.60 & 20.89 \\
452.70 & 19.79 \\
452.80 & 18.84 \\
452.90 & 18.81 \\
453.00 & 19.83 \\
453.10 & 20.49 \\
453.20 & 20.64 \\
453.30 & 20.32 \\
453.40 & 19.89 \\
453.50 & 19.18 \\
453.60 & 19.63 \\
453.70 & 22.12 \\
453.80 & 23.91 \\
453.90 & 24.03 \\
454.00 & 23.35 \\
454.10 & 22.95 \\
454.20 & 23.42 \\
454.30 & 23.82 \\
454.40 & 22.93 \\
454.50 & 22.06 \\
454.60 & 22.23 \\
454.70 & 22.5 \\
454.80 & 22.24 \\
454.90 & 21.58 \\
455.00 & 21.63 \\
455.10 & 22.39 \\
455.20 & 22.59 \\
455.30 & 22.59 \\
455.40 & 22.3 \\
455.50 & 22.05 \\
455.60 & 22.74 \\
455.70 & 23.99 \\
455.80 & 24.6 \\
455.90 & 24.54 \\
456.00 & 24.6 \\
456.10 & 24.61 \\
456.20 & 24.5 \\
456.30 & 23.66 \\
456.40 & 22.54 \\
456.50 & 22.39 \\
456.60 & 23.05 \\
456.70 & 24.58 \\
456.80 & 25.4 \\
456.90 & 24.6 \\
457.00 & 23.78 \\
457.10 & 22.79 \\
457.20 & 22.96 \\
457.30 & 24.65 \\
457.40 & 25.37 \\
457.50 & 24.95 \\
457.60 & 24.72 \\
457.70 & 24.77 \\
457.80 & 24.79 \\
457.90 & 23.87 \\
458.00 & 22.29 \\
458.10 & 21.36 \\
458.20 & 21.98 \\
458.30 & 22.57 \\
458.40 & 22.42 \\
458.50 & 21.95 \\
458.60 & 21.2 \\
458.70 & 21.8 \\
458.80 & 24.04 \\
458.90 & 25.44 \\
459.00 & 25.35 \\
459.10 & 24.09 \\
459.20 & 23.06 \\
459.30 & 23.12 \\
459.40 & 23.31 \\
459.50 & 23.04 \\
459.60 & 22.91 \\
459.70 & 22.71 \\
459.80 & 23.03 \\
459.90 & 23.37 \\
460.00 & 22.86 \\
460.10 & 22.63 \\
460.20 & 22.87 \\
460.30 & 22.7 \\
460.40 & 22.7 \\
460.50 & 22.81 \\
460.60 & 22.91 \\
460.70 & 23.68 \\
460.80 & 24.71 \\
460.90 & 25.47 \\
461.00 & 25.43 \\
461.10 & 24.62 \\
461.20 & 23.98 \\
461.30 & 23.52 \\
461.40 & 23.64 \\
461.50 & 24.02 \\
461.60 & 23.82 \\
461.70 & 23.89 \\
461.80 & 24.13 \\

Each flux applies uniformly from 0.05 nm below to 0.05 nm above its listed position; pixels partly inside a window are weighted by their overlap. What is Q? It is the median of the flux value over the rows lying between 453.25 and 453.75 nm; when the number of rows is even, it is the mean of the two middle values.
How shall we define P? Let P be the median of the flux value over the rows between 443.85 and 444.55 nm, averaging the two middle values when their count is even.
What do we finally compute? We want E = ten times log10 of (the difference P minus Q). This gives 1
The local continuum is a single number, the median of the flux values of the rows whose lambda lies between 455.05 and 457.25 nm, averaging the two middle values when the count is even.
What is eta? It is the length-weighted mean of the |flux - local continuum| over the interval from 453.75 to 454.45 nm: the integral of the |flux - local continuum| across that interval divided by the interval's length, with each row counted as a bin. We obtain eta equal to 0.37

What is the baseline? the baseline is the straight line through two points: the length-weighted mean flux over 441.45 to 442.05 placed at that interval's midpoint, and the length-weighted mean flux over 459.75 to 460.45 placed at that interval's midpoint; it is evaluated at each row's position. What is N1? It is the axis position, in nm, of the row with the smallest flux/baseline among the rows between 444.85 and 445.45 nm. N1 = 445.40 nm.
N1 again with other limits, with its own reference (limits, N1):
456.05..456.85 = 456.50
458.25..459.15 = 458.60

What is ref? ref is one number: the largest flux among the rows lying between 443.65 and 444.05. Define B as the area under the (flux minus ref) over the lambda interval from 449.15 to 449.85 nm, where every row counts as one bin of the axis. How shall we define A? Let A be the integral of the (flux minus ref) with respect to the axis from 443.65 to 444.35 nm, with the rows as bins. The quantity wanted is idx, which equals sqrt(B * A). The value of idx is 1.4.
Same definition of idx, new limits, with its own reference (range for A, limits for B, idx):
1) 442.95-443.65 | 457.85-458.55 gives 1.6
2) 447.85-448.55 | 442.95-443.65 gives 1.8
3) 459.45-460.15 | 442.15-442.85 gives 1.1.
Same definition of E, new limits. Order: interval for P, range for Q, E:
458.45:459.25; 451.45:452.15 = -6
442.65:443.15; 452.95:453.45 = -4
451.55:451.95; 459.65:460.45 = -5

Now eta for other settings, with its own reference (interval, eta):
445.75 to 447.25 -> 3.01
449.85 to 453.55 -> 1.58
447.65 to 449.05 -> 1.40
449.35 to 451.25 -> 1.46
